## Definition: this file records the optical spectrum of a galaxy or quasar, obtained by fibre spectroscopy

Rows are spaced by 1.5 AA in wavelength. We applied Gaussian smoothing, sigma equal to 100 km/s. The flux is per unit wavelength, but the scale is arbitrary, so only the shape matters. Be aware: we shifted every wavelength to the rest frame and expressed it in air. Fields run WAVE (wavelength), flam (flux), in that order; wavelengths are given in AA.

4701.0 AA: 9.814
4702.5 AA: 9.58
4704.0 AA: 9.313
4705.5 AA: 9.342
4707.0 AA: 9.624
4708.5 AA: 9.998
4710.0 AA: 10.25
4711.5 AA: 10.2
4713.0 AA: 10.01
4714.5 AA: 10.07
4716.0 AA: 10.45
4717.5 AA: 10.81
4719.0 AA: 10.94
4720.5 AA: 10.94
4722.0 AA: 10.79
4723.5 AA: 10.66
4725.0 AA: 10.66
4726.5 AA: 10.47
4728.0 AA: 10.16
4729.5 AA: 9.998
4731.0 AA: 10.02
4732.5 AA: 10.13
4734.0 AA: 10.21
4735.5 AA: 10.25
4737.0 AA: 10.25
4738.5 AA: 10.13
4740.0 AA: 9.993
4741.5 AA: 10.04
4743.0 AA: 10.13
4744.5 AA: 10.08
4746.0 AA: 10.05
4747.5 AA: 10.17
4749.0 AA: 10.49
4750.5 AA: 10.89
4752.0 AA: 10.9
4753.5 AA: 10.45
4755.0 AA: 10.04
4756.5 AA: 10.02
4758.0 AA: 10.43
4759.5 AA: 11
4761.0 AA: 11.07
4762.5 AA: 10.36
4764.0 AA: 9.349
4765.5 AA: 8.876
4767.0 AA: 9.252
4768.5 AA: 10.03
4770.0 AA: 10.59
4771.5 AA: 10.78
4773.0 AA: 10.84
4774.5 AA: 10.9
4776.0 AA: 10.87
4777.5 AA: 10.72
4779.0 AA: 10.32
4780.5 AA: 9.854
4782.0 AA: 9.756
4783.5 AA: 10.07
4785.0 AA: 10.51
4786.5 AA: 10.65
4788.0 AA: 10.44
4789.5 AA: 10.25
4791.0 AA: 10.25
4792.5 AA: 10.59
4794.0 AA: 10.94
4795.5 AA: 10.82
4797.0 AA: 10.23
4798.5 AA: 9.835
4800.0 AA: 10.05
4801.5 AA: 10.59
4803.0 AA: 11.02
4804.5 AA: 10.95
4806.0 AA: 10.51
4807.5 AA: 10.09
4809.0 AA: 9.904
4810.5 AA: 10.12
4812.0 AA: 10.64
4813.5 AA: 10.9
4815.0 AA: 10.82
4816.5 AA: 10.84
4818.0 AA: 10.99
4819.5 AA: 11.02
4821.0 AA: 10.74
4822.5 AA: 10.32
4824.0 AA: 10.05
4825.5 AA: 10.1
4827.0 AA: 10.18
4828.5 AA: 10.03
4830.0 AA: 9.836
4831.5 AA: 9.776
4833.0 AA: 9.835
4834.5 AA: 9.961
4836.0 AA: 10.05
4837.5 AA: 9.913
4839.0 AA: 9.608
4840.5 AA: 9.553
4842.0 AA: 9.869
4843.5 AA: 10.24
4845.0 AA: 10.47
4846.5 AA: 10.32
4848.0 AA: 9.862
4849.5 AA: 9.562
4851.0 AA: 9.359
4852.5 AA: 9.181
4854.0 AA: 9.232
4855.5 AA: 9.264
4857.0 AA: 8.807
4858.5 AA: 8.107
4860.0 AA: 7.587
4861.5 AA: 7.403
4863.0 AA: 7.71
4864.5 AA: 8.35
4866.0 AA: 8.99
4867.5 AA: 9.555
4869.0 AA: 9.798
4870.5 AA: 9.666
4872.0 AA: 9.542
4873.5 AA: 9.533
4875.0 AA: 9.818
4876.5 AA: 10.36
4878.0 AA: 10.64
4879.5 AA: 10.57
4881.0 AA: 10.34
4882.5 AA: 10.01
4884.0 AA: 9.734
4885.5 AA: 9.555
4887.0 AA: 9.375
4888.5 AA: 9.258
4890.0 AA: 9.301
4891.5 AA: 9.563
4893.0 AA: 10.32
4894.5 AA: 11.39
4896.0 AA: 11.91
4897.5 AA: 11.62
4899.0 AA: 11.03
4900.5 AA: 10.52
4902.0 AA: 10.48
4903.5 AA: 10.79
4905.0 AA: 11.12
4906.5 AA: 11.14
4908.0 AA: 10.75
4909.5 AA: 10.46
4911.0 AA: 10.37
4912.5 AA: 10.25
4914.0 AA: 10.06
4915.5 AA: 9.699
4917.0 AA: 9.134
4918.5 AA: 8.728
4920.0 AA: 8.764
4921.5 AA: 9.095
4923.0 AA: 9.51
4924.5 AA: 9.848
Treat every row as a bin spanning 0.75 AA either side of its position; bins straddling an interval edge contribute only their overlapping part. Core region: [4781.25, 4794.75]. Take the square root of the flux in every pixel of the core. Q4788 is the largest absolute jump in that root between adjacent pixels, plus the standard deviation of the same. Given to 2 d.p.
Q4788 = 0.12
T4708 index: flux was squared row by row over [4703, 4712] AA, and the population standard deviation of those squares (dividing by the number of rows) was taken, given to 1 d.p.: 7.5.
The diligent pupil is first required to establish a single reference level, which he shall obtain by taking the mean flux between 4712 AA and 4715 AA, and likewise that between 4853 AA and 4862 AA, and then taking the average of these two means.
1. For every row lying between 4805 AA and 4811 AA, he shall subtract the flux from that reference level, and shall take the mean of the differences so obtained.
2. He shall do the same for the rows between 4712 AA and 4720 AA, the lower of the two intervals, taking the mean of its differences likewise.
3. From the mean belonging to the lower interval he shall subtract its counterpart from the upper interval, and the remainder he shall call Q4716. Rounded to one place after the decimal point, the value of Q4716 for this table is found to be -0.3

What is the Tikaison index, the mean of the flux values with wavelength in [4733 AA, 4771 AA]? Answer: 10.2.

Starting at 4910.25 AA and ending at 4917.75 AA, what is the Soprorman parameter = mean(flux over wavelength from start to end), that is 9.9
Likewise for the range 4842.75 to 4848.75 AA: 10.2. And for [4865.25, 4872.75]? 9.5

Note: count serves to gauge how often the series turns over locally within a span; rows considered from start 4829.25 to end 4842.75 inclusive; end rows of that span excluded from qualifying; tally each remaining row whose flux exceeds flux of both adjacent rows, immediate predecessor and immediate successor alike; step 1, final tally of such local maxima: 1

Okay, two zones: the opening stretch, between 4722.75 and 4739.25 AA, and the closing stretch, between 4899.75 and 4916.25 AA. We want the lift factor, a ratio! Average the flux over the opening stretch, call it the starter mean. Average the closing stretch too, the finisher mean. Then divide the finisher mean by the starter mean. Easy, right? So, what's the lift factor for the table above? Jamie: 1.02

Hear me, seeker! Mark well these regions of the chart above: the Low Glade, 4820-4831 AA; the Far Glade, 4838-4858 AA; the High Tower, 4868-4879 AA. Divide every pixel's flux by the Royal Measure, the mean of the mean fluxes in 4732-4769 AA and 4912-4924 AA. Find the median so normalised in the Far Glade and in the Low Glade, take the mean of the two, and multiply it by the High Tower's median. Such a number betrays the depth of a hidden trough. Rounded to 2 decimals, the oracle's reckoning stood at 1.00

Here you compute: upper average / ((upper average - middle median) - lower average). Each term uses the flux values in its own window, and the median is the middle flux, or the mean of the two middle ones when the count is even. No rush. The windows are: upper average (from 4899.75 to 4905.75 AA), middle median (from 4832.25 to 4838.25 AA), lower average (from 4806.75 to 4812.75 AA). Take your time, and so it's -1.14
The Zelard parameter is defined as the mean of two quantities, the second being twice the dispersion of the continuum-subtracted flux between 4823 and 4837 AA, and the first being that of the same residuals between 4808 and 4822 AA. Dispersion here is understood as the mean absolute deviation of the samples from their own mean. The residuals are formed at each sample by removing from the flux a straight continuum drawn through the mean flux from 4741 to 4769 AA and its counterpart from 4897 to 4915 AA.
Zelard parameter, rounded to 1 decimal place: 0.3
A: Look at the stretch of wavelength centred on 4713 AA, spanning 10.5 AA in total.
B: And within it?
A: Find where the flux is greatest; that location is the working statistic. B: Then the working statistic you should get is 4717.5 AA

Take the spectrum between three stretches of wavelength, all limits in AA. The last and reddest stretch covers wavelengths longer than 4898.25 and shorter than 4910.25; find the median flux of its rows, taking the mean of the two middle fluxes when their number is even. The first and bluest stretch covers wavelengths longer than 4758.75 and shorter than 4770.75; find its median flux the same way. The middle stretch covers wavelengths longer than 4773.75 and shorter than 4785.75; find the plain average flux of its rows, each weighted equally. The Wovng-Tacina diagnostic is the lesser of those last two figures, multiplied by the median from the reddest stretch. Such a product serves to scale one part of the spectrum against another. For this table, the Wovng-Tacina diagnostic 109.8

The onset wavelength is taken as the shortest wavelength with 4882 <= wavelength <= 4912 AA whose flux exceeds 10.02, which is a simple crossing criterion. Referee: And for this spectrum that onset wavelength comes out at 4893.0 AA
